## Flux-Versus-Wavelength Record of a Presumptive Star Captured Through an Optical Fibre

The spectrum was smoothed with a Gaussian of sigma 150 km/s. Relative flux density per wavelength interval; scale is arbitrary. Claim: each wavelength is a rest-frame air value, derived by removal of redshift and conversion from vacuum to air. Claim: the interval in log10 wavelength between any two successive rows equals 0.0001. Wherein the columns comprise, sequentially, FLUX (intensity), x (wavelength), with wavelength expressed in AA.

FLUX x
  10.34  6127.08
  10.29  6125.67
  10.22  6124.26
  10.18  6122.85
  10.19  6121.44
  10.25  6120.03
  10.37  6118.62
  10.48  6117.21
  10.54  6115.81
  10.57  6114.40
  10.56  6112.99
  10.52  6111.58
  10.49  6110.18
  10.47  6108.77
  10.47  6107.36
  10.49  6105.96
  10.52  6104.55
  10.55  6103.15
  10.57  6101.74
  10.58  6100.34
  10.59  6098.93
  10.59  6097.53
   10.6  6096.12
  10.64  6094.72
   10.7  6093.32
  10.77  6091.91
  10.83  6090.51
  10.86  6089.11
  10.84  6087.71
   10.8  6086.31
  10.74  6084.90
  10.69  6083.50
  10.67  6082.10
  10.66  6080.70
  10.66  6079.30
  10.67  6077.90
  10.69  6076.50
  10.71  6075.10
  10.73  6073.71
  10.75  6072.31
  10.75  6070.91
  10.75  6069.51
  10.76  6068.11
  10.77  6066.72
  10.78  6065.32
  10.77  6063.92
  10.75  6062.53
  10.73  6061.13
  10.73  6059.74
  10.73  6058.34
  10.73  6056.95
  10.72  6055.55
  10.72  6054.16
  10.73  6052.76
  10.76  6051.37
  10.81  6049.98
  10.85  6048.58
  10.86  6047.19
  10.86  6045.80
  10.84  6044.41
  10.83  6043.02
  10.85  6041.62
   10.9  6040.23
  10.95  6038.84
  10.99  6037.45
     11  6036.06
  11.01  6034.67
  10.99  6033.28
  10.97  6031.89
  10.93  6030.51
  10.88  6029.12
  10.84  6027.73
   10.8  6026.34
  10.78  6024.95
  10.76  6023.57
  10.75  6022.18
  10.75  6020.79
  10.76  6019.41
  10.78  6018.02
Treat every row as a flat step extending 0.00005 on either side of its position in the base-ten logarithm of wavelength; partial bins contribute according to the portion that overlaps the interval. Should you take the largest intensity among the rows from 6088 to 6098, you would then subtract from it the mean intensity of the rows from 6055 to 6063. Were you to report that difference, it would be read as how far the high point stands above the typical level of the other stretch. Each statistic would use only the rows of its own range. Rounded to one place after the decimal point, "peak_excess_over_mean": 0.1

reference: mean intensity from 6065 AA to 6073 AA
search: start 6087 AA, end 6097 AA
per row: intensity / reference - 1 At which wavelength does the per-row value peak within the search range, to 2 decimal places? 6089.11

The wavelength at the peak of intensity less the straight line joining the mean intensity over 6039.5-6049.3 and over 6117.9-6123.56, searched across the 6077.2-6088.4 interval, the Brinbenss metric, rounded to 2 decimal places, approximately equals 6087.71 AA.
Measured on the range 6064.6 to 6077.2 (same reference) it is 6072.31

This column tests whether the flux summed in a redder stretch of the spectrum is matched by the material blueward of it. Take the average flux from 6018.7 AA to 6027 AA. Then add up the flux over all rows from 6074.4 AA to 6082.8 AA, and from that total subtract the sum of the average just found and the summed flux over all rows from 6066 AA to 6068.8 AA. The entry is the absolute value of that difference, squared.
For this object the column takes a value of 1009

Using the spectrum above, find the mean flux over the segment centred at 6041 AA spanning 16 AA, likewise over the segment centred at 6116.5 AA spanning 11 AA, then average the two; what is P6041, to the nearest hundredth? 10.67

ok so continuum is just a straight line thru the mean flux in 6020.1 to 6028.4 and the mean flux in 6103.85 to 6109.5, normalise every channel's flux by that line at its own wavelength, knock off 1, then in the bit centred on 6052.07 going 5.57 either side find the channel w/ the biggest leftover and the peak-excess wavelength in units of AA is 6047.19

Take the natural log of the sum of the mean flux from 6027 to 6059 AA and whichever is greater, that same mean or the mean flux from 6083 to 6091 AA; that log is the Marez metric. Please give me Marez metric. 3.078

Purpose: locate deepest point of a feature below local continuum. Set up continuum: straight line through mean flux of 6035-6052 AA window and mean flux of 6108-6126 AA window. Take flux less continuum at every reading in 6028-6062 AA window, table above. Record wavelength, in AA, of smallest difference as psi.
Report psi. 6029.12 AA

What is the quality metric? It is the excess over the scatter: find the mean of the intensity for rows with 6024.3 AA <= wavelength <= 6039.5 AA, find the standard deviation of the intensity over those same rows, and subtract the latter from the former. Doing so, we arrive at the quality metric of 10.8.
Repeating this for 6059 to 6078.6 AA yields 10.7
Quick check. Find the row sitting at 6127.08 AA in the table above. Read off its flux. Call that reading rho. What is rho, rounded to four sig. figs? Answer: 10.34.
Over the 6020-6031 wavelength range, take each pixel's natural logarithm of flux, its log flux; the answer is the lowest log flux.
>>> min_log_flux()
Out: 2.37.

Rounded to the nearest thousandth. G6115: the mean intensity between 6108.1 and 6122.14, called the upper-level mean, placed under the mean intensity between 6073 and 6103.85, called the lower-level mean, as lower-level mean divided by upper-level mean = 1.023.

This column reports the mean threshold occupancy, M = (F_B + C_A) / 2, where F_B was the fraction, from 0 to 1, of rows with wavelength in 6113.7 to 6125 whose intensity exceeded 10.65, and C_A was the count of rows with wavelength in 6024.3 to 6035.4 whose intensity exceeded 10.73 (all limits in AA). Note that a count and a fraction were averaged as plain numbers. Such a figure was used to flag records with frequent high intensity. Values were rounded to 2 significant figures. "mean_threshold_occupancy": 4.0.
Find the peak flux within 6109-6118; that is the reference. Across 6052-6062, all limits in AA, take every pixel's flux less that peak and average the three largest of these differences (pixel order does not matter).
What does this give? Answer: 0.16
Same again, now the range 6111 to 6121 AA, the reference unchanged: -0.01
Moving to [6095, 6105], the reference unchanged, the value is 0.02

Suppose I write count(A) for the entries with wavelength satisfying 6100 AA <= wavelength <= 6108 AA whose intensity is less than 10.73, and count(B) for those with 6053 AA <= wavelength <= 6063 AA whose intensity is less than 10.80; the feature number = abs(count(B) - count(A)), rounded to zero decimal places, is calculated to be 1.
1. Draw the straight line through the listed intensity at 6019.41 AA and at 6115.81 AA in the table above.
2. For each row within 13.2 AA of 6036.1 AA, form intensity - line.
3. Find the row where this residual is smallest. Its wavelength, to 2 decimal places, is 6023.57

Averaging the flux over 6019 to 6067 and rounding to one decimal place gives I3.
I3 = 10.8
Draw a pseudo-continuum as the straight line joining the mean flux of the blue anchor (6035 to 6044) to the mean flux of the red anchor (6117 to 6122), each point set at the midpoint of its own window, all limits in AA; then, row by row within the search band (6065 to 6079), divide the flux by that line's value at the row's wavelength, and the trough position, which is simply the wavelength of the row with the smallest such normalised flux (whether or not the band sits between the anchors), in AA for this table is 6077.90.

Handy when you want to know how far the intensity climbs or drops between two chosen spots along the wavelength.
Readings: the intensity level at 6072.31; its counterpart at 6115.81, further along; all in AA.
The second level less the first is -0.21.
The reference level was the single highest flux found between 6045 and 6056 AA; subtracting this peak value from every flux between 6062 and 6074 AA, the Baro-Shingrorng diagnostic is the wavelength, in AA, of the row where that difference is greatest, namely 6065.32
